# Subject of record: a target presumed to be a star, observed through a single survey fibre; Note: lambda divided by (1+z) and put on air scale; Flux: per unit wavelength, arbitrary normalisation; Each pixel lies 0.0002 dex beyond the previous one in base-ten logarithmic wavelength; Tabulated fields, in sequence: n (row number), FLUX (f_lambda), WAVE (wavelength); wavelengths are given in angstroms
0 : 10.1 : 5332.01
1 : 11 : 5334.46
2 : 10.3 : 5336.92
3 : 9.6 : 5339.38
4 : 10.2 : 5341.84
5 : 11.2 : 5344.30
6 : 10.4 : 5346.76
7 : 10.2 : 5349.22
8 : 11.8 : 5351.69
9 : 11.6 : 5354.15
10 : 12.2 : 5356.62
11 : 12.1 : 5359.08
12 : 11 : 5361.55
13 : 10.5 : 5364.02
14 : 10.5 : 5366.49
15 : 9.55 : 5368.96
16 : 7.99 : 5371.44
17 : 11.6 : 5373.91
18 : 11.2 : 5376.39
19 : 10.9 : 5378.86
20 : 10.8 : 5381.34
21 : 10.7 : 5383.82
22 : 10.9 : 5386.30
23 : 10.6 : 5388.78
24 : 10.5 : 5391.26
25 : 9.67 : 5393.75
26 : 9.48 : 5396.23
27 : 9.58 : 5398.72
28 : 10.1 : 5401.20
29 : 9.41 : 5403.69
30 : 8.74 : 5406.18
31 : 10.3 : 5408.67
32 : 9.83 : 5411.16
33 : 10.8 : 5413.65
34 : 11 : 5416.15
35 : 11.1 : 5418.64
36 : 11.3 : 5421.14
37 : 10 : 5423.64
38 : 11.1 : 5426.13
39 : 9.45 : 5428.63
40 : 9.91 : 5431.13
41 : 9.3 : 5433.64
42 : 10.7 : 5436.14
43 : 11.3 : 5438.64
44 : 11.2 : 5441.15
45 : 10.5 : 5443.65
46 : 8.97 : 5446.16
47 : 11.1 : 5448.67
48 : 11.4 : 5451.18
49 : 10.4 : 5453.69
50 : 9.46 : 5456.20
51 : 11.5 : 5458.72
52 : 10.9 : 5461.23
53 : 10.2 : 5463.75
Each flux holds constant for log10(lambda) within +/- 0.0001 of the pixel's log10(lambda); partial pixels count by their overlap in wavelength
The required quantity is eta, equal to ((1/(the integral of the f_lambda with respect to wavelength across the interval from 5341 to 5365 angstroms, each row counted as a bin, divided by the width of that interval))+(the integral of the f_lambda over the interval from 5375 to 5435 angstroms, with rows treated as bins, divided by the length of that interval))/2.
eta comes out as 5.19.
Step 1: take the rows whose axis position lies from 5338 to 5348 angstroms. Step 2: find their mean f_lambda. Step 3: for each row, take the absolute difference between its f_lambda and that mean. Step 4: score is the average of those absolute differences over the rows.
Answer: 0.45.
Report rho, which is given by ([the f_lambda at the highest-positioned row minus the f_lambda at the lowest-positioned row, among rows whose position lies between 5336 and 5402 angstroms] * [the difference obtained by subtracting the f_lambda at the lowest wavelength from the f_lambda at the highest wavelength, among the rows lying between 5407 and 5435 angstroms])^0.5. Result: 0.4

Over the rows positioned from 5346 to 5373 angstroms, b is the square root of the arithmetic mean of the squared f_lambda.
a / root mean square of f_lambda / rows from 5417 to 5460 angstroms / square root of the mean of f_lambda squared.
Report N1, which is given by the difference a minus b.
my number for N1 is -0.24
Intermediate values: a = 10.5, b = 10.78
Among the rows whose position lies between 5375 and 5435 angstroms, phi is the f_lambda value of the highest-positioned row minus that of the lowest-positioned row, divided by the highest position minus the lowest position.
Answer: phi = -0.033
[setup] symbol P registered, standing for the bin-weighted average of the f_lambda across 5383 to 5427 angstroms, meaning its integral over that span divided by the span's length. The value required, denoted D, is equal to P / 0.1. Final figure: 103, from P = 10.3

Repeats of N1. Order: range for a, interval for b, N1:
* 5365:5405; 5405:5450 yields -0.14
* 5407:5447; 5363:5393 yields -0.07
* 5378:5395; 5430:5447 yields 0.29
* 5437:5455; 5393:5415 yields 0.94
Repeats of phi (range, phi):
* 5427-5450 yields 0.082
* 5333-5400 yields -0.022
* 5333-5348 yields -0.049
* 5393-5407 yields -0.075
